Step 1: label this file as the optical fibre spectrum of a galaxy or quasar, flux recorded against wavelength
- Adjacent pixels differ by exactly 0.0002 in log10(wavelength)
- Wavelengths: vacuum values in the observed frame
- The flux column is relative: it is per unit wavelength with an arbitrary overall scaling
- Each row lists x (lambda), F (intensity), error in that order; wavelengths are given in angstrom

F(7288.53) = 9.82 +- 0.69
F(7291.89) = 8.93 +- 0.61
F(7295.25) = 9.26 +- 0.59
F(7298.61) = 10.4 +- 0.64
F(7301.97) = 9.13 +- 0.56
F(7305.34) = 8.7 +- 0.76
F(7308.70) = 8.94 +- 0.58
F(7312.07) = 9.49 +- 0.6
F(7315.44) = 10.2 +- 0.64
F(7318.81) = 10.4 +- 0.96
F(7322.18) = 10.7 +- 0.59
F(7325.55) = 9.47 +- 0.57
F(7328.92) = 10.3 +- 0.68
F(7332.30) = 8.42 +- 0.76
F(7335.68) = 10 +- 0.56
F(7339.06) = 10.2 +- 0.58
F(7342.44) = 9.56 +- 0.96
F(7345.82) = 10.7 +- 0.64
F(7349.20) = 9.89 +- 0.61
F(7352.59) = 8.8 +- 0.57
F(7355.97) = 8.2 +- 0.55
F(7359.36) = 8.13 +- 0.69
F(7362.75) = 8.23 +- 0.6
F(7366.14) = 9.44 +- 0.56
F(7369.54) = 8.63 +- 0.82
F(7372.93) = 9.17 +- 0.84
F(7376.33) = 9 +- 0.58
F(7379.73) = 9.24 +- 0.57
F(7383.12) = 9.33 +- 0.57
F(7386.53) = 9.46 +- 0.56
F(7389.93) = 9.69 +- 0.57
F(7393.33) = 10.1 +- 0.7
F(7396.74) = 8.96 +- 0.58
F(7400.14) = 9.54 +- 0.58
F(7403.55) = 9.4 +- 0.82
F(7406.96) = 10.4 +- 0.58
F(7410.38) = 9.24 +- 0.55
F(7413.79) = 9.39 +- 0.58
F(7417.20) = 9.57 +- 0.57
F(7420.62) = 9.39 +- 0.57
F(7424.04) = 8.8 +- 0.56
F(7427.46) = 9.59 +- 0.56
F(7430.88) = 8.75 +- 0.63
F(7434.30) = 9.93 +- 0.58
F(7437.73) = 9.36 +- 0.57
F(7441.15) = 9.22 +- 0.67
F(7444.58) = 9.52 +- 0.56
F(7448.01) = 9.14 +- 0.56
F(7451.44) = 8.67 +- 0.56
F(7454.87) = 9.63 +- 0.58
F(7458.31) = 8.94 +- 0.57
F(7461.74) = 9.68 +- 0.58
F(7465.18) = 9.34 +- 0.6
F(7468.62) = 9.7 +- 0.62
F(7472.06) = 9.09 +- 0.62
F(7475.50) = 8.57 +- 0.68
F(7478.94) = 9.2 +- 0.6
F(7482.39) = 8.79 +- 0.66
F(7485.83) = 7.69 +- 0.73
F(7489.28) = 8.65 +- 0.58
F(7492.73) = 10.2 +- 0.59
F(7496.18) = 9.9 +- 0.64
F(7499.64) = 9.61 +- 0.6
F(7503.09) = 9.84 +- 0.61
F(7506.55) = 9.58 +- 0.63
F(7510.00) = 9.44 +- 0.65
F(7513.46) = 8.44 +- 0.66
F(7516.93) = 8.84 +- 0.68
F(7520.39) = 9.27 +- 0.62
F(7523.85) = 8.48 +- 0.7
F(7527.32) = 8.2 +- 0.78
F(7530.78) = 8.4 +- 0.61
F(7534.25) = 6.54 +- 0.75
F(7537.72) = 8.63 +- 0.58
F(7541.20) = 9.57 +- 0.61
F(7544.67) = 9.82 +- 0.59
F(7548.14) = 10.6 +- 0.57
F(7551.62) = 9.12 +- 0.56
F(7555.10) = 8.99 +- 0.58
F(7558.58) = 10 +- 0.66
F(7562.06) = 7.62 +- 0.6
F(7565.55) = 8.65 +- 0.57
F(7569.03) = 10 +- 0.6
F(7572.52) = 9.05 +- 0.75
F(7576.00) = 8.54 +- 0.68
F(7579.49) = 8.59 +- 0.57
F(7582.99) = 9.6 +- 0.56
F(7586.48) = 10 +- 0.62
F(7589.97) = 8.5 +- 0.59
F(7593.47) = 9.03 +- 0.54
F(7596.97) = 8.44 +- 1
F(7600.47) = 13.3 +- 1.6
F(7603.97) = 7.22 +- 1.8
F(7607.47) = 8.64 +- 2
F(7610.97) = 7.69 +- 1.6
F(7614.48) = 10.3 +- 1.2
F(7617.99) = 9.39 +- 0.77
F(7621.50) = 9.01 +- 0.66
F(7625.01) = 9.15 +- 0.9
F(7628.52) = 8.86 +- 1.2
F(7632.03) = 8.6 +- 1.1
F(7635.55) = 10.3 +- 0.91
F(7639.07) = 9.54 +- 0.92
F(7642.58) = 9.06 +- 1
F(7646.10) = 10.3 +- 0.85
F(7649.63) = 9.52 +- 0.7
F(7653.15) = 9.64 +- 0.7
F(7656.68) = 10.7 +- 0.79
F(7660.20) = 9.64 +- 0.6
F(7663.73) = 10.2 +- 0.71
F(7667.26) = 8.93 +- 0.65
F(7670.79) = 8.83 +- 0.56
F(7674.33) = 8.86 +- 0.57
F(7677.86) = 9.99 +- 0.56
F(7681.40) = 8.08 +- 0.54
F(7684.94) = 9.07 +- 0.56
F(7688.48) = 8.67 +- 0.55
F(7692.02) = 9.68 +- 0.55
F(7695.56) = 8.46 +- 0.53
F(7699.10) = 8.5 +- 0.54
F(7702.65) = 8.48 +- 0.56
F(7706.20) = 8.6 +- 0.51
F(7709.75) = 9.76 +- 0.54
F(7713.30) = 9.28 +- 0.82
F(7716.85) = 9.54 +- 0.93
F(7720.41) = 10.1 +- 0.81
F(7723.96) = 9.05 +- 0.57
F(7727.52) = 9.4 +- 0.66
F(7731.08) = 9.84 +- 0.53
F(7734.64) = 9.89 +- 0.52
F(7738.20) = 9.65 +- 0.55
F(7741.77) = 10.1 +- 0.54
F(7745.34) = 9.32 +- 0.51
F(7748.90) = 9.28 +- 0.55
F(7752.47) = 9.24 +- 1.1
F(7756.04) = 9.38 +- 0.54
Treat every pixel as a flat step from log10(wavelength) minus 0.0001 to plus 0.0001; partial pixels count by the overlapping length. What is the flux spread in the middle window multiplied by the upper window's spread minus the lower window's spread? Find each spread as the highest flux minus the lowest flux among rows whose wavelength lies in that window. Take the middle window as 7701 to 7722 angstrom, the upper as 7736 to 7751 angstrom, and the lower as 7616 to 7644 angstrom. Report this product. -1.4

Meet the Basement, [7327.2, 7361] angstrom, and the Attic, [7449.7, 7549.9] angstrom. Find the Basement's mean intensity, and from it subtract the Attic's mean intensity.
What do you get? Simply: 0.34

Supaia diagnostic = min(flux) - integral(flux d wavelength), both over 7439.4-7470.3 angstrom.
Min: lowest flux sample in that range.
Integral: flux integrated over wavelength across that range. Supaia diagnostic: -279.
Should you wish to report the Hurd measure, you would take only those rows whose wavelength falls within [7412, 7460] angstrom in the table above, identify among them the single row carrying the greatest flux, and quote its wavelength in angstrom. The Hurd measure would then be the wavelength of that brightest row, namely 7434.30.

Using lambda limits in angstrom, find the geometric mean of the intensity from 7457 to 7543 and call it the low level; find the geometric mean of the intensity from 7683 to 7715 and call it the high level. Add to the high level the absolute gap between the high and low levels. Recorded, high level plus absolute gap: 8.95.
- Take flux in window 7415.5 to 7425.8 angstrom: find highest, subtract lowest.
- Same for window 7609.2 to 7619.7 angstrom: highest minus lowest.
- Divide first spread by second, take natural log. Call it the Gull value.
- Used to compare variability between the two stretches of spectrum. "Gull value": -1.22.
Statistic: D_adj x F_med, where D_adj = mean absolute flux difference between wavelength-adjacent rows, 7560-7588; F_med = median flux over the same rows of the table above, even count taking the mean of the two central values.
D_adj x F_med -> 6.7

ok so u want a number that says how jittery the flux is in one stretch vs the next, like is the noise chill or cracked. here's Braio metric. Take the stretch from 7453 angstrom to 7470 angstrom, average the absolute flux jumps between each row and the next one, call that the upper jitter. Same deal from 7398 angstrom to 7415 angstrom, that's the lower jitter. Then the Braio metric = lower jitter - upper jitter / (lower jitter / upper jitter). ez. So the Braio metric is 0.1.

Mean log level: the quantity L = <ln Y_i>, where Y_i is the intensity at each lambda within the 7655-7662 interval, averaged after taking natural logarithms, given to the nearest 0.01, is 2.32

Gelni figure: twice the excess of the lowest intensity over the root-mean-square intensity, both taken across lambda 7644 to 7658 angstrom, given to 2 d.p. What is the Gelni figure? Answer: -1.06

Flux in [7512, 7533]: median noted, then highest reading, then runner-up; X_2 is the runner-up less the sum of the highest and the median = -8.89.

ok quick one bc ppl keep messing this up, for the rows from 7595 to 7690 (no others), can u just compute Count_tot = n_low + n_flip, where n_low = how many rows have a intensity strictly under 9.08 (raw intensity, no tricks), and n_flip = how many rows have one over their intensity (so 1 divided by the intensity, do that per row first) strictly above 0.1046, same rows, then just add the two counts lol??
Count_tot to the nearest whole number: 32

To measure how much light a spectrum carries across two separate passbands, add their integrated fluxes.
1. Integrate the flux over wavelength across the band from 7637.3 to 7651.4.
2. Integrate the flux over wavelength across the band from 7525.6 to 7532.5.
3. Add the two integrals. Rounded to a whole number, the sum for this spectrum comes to 193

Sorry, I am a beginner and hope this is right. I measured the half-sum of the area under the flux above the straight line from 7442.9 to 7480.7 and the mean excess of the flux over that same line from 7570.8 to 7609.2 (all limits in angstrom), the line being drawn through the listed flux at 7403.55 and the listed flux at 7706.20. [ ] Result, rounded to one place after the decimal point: -0.3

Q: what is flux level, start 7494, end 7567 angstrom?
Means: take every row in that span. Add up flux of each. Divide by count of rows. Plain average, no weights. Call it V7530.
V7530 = 9.03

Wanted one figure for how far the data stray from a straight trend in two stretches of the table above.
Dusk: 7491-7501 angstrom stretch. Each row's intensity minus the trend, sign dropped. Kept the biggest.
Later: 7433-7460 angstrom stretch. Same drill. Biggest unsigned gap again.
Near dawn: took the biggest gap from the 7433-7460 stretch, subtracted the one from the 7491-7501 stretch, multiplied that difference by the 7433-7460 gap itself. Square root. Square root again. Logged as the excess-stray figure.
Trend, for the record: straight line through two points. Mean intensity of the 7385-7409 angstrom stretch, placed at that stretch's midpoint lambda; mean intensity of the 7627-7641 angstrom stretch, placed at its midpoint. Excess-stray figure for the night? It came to 0.67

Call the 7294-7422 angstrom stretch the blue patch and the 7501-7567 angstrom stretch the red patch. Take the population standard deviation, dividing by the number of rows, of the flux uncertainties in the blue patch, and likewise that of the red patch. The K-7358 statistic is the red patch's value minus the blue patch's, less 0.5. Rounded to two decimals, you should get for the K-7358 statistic -0.55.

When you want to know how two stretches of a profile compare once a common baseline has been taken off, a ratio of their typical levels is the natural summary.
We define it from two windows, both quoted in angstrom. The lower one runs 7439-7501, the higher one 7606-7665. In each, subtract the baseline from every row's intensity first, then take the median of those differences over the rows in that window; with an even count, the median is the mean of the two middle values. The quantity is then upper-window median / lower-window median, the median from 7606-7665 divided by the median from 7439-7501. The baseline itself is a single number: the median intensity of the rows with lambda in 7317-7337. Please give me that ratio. 0.67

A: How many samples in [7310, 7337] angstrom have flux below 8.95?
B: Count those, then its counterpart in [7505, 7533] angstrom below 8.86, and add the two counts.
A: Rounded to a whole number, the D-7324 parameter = 6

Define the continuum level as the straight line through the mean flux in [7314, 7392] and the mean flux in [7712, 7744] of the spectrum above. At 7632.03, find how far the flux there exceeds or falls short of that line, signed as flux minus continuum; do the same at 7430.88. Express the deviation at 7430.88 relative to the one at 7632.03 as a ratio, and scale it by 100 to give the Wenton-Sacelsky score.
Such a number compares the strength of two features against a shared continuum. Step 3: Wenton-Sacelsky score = 74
